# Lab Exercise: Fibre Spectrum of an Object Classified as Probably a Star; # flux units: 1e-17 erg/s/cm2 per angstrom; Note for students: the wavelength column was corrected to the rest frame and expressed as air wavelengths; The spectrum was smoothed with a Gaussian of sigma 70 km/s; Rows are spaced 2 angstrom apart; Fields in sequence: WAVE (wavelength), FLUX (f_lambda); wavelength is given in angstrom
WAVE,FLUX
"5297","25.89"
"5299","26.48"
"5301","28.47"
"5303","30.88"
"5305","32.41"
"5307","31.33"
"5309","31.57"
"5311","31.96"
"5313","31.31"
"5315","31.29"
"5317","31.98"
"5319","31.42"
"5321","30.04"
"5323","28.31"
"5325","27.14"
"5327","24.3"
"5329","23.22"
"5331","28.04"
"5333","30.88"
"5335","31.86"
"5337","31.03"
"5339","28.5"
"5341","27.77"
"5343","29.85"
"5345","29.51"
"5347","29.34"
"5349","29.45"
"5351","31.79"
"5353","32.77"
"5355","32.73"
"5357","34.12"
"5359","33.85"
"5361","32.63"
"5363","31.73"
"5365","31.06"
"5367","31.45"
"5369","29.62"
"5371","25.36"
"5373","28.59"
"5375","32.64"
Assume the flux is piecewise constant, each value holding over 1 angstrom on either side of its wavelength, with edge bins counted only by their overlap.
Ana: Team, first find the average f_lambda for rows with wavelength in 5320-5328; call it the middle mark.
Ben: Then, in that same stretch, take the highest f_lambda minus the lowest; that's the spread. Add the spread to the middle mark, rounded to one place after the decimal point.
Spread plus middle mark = 33.2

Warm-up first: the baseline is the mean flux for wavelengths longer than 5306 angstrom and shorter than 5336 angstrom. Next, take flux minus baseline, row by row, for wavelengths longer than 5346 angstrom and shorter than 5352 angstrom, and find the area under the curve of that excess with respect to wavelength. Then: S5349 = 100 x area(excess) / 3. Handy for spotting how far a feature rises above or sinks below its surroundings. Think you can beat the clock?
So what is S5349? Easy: 110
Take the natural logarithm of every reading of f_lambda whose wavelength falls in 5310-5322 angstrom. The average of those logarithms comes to 3.44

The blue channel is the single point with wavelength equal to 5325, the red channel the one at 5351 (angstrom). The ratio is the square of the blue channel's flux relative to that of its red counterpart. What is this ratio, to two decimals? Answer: 0.73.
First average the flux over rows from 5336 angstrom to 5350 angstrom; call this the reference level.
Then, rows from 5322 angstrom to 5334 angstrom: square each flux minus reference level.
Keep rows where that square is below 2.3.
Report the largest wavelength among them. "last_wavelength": 5331 angstrom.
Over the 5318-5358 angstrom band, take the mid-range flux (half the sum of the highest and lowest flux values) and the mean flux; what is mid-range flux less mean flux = -0.9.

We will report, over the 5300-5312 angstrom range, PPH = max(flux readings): 32.41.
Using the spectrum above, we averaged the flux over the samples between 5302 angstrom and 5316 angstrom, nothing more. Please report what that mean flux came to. 31.5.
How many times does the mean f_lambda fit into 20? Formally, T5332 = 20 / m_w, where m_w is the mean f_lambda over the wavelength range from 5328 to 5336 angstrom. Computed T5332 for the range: 0.70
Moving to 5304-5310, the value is 0.63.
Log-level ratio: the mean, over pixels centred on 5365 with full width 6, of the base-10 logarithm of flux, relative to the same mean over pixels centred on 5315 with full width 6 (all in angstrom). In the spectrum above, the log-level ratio 1.00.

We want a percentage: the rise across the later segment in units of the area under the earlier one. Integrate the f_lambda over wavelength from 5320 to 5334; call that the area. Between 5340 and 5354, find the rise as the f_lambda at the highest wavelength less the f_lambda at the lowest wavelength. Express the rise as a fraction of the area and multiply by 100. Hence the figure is 1.3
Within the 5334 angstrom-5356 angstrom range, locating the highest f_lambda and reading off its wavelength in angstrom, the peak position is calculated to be 5353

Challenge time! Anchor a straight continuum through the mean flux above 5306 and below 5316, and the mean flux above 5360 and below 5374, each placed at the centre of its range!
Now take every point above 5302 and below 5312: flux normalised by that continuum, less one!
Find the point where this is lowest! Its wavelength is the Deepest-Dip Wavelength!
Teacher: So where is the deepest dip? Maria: 5303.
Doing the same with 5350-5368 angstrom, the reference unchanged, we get 5365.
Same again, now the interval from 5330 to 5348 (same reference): 5341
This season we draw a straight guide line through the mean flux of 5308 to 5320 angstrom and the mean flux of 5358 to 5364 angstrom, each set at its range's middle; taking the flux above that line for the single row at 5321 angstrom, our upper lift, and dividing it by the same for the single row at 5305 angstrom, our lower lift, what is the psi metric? -2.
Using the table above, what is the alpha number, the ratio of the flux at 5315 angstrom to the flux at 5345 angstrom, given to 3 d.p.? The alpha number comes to 1.060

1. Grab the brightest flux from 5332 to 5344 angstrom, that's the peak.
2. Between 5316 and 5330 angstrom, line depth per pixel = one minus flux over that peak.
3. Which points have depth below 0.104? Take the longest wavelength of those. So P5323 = 5321 angstrom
